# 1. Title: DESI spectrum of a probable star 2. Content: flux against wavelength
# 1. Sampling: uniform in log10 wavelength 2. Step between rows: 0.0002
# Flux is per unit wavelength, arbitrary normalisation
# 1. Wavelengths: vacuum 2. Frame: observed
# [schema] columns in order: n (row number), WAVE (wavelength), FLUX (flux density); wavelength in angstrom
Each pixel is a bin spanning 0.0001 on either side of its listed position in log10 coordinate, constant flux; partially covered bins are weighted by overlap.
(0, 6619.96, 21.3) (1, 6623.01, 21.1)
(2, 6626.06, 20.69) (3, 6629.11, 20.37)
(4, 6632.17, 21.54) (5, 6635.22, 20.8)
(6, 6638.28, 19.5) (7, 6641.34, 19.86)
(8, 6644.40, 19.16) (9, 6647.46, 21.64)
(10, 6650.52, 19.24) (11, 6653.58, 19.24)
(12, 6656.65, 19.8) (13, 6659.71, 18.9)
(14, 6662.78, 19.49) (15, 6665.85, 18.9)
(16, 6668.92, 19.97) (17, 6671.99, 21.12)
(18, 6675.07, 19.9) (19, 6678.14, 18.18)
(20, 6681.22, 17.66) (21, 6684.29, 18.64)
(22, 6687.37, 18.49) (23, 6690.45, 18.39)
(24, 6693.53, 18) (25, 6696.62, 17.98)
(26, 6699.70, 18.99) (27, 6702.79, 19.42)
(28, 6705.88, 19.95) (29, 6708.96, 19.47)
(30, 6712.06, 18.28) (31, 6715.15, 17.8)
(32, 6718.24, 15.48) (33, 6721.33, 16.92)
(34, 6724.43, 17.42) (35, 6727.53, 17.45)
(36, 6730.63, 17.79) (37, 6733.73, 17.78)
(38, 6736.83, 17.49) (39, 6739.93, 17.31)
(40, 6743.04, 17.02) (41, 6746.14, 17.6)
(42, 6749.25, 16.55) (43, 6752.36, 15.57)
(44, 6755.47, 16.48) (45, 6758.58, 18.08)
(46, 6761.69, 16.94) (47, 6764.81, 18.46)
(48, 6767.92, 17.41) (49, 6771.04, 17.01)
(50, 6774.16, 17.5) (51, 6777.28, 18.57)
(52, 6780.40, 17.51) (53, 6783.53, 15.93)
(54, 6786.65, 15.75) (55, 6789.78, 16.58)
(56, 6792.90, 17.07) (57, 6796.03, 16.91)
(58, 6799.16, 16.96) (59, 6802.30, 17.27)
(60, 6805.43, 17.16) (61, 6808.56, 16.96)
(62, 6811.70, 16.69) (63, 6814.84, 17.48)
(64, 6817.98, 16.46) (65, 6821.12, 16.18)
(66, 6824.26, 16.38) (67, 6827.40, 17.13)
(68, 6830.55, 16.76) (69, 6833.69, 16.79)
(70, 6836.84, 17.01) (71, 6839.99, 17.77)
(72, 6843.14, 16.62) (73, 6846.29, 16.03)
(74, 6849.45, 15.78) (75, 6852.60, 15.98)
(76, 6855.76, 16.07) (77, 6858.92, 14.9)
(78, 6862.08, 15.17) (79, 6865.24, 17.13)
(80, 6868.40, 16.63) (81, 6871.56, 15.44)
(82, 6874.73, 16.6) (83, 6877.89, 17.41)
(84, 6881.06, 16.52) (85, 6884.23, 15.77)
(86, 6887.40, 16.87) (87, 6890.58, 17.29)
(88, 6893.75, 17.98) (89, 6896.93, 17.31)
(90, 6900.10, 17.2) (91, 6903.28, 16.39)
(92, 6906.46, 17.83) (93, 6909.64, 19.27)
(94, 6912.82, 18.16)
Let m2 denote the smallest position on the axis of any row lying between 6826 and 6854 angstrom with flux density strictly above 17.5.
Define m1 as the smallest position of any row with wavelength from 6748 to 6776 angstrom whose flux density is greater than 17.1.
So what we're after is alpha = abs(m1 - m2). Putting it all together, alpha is 81.4 angstrom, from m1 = 6758.58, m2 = 6839.99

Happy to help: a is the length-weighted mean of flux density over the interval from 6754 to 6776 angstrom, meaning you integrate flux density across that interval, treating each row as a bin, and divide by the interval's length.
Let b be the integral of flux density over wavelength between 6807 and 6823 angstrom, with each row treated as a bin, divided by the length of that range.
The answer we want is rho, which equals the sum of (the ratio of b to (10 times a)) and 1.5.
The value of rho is 1.596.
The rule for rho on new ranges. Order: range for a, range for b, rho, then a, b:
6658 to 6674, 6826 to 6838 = 1.586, 19.7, 16.9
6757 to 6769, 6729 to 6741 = 1.599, 17.7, 17.6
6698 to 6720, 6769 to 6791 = 1.592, 18.5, 17.0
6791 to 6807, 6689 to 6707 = 1.610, 17.1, 18.8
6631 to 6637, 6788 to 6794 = 1.580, 21.1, 16.8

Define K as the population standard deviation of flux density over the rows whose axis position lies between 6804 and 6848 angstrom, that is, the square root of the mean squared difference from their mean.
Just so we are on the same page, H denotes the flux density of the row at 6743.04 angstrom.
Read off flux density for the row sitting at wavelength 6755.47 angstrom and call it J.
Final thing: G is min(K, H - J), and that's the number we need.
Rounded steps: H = 17.02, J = 16.48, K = 0.46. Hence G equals 0.46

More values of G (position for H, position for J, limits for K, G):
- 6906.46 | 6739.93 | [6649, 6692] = 0.52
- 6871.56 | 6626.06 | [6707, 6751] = -5.25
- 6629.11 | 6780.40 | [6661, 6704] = 0.92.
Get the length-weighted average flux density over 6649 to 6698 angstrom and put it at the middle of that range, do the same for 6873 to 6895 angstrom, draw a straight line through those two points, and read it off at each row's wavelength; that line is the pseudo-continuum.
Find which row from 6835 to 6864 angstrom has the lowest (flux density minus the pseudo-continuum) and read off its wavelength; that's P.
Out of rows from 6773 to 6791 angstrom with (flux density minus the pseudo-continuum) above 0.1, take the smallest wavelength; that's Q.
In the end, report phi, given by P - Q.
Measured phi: 81.6 angstrom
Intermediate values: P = 6858.92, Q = 6777.28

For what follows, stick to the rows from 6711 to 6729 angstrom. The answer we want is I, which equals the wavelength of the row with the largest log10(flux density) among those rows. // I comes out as 6712.06 angstrom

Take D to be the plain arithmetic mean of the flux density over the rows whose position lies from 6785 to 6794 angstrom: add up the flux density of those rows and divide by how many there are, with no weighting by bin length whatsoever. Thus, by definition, 16.5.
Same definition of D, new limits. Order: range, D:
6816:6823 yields 16.3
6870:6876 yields 16.0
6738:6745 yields 17.2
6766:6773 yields 17.2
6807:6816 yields 17.0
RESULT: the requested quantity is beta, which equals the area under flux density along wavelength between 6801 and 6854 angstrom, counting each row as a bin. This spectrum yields 887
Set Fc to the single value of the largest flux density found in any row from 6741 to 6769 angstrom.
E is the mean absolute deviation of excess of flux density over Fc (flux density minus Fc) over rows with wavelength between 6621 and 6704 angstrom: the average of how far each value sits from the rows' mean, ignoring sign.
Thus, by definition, 0.9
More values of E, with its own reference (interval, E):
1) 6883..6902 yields 0.5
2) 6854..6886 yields 0.7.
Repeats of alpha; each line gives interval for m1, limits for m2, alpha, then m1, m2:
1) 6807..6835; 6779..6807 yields 34.4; 6814.84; 6780.40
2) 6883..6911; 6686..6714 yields 203.2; 6890.58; 6687.37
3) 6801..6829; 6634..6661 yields 167.1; 6802.30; 6635.22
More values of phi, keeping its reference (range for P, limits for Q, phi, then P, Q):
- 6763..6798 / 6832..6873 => -53.3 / 6786.65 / 6839.99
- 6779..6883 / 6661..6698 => 196.1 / 6858.92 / 6662.78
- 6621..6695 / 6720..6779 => -83.6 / 6681.22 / 6764.81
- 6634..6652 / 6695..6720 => -55.3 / 6644.40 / 6699.70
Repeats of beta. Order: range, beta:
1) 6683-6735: 943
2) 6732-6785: 914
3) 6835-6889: 882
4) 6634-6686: 1015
